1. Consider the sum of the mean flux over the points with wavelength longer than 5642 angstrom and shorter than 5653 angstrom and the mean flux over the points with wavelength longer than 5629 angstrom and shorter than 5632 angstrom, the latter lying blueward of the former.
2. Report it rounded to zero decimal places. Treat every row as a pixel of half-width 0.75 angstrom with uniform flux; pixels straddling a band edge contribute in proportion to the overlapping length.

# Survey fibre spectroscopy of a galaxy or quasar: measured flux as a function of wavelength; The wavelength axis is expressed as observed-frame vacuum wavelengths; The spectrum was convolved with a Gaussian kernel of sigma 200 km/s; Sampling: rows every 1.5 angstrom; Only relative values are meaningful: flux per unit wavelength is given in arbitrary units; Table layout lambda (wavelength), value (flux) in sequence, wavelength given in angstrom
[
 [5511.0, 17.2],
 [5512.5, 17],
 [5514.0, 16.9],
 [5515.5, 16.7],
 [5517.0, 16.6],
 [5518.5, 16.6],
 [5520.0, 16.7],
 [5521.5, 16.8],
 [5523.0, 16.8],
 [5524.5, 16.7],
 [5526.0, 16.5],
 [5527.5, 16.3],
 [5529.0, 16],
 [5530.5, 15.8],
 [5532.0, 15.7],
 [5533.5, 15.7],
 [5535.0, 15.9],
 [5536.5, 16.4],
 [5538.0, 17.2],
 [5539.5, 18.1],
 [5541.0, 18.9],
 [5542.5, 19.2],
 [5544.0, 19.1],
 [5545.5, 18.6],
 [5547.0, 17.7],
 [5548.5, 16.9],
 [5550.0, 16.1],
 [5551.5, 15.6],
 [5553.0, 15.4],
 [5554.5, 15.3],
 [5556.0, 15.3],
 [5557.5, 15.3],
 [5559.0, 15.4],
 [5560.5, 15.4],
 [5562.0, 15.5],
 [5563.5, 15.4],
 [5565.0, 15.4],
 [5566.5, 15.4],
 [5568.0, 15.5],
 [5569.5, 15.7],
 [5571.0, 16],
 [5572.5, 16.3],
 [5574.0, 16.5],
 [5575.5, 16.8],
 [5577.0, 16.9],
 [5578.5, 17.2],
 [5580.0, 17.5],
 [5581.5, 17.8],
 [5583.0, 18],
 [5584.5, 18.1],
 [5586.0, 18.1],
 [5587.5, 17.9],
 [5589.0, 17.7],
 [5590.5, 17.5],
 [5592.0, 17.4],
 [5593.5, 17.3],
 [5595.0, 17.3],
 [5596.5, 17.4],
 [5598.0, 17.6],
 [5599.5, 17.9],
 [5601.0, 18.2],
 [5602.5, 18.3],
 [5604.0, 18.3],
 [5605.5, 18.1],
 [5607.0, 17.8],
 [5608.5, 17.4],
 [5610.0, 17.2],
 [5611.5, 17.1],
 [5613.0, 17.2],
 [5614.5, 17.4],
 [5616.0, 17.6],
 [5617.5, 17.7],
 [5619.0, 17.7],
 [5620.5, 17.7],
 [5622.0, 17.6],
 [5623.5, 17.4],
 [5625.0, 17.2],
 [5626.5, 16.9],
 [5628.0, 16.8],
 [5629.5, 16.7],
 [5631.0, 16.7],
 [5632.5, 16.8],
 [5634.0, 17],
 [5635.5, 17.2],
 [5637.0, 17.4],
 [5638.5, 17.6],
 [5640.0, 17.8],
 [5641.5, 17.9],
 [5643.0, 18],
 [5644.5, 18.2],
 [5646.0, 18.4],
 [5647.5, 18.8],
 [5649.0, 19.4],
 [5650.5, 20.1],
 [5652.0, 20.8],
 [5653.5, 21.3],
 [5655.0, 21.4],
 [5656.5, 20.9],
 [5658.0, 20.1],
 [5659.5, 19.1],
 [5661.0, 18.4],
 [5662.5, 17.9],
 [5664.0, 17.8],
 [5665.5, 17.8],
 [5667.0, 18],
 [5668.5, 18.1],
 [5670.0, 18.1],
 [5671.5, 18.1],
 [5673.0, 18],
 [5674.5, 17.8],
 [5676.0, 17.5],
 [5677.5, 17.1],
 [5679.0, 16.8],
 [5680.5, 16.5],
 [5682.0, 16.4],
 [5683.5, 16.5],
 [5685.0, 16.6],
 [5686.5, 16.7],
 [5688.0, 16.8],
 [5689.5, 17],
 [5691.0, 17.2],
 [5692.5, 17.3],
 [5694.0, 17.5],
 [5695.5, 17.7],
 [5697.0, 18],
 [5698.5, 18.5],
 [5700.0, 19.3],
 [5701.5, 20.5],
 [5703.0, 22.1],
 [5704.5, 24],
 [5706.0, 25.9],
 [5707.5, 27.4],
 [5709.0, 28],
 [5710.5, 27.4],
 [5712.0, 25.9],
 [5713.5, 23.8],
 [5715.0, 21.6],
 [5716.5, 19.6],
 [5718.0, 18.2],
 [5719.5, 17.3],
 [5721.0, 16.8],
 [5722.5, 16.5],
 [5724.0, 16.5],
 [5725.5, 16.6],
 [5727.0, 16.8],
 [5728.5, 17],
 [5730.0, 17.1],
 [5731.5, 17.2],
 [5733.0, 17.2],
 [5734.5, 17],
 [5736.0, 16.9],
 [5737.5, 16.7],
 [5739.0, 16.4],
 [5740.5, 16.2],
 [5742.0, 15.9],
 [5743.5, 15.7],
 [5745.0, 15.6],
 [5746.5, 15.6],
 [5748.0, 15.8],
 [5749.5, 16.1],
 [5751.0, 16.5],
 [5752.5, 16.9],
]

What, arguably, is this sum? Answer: 36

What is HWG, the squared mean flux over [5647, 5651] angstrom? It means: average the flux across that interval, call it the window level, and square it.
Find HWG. 378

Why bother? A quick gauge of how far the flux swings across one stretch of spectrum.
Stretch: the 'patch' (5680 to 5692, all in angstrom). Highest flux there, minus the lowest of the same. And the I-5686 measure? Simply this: 0.8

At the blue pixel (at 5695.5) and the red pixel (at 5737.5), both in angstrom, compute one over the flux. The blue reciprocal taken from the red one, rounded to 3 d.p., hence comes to 0.003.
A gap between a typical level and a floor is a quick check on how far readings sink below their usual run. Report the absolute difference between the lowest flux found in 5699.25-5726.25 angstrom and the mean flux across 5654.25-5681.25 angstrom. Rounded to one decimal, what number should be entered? 1.8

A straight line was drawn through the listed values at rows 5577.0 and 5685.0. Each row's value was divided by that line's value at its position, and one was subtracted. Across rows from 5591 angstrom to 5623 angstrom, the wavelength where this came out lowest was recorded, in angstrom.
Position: 5611.5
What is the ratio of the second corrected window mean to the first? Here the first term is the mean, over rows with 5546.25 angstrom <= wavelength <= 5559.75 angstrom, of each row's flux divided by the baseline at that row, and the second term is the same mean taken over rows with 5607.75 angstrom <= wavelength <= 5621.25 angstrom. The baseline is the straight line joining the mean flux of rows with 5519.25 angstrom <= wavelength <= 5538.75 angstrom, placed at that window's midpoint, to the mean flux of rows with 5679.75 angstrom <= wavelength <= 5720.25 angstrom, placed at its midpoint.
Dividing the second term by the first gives 1.02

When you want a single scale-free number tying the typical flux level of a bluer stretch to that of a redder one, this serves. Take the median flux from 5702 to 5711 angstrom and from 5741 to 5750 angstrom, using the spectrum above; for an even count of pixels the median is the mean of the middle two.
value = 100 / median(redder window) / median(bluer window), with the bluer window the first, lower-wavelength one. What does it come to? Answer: 0.238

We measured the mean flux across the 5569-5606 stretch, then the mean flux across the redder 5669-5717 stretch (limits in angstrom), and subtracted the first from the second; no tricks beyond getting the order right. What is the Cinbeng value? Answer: 2.3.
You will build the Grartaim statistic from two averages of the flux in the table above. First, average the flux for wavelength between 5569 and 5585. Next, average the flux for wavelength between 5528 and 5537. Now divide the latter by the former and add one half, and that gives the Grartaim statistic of 1.44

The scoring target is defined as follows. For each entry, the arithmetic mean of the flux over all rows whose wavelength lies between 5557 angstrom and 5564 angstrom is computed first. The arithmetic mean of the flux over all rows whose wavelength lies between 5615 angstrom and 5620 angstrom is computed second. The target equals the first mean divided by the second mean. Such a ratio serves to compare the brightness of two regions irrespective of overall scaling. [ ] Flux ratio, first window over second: 0.87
